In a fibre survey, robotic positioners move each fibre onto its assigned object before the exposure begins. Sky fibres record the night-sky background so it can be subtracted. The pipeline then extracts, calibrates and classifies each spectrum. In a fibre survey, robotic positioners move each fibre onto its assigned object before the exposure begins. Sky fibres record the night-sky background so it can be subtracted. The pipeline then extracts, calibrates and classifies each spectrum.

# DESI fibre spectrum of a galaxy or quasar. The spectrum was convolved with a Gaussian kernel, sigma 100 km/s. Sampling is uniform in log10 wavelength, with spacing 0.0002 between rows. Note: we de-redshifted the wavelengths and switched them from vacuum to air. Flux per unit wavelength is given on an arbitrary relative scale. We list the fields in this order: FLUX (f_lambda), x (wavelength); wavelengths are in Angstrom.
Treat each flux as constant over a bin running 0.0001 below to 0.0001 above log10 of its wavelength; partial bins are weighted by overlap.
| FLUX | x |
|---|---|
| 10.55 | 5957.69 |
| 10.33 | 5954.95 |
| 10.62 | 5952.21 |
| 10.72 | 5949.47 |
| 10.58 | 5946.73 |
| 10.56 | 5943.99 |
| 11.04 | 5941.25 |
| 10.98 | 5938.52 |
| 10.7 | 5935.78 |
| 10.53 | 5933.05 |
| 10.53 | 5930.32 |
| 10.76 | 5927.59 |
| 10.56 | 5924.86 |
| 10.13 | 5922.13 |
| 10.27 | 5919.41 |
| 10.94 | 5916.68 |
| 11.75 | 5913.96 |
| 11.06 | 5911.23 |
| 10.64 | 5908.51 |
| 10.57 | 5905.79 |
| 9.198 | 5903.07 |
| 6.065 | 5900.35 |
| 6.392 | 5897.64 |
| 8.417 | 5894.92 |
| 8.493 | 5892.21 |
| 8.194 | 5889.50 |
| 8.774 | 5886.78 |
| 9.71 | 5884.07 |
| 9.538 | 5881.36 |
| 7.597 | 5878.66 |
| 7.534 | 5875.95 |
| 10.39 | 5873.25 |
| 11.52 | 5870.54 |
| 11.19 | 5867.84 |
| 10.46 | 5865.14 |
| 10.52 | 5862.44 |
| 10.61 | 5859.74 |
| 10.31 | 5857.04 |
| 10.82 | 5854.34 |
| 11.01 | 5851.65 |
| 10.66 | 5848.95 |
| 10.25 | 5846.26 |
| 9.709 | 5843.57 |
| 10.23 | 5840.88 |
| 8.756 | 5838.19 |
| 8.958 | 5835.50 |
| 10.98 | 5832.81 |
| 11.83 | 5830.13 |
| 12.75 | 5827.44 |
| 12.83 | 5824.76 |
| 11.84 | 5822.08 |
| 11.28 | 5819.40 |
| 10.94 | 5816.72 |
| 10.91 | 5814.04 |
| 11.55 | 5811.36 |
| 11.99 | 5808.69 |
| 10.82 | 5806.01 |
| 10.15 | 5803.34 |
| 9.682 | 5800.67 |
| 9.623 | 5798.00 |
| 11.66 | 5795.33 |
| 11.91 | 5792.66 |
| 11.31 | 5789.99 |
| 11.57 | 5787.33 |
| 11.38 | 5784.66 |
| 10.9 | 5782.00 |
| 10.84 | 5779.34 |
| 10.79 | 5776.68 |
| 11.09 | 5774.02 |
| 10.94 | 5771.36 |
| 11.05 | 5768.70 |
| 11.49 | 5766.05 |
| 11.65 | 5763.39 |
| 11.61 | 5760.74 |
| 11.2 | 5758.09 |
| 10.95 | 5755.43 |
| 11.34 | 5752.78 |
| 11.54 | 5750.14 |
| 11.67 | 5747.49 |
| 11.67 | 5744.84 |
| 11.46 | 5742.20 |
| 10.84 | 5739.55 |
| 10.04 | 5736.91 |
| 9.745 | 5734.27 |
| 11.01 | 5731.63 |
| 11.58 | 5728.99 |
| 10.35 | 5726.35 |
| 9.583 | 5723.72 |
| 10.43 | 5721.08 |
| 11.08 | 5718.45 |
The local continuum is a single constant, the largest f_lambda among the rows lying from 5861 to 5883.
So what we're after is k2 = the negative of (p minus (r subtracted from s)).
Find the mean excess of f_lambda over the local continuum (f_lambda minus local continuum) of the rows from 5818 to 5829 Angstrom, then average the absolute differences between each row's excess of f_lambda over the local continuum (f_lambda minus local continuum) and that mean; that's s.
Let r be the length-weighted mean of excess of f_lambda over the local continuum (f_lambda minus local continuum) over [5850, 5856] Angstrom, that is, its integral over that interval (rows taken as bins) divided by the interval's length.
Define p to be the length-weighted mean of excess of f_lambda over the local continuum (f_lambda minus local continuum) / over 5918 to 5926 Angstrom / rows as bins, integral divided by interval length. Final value 2.5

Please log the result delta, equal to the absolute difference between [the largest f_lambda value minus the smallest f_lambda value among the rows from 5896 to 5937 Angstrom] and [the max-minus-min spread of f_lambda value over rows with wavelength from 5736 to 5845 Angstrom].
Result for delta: 2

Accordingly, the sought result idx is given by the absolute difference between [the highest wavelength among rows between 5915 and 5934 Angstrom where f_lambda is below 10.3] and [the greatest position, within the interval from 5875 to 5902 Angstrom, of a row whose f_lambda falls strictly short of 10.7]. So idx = 21.8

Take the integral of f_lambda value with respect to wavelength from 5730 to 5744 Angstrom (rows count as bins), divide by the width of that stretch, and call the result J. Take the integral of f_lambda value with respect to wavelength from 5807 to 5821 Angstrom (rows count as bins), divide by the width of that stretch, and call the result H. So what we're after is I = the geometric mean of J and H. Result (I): 11.0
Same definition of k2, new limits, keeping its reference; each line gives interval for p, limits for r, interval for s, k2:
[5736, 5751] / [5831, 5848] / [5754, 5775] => 2.2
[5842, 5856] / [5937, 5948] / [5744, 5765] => 2.0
